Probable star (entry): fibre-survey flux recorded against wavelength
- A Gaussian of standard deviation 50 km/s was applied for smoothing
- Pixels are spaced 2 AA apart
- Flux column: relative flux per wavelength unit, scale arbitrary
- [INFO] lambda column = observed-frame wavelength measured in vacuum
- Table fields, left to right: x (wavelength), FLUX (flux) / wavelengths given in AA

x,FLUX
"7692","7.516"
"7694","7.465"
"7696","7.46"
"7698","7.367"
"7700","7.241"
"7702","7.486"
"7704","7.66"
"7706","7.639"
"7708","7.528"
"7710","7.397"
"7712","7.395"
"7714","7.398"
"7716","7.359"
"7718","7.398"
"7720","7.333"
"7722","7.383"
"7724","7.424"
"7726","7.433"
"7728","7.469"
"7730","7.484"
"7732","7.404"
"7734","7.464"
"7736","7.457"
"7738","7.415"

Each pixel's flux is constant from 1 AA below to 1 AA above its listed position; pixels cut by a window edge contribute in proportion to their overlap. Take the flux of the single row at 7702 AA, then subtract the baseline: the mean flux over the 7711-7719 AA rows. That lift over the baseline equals 0.10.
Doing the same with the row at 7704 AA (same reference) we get 0.27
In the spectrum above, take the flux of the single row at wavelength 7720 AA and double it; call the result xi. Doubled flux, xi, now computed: 14.7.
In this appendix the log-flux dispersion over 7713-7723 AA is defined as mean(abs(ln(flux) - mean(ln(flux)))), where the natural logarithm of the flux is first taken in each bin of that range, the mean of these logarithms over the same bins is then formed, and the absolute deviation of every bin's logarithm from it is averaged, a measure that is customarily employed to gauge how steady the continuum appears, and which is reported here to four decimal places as 0.0031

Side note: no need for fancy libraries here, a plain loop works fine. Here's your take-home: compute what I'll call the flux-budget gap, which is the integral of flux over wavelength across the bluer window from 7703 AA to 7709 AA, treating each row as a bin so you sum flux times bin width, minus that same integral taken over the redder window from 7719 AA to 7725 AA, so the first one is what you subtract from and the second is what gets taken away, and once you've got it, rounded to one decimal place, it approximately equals 1.4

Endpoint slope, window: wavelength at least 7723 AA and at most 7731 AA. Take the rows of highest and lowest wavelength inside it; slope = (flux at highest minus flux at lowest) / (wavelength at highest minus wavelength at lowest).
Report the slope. 0.010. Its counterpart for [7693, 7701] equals -0.037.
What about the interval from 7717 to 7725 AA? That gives 0.004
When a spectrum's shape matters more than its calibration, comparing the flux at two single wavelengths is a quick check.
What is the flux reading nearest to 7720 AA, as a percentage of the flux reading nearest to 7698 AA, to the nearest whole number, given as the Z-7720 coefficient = 100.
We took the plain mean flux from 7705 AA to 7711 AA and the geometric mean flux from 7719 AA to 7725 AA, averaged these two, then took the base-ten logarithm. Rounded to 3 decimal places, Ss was 0.872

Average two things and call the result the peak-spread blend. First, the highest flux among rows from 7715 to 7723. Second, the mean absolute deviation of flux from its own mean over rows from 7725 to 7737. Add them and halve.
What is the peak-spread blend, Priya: 3.71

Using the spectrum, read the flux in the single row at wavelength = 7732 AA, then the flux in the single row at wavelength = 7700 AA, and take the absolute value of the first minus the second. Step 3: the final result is 0.16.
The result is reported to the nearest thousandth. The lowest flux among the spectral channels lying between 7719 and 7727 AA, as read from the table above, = 7.333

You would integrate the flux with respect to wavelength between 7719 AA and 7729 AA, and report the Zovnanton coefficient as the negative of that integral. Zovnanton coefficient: -74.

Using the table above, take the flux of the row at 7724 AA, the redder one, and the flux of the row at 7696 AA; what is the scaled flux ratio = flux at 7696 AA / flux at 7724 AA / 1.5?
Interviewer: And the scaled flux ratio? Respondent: 0.670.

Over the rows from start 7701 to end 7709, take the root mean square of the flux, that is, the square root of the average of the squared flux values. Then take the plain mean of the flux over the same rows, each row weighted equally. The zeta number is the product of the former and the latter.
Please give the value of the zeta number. 57.43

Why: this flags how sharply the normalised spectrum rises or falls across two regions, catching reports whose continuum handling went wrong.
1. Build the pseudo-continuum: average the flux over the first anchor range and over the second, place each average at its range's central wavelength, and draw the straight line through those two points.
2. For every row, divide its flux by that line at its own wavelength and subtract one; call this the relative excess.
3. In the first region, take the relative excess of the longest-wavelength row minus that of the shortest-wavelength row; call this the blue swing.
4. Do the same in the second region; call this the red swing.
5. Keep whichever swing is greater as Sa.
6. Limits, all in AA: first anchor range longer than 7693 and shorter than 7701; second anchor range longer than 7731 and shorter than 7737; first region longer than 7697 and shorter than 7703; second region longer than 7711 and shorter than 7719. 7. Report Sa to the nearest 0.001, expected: 0.015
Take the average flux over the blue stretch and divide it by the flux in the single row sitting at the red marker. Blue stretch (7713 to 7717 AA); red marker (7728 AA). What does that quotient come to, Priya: 0.99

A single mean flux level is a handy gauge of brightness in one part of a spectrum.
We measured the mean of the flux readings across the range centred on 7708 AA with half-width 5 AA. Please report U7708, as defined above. 7.52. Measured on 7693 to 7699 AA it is 7.43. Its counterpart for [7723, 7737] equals 7.45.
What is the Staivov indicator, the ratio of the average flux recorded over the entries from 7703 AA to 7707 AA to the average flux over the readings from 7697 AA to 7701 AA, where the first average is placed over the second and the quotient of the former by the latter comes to 1.05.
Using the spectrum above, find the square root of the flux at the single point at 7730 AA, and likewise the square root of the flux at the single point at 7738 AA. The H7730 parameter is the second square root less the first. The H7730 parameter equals -0.013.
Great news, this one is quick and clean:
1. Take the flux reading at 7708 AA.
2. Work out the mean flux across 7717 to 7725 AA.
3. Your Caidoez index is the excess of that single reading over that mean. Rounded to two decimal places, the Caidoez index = 0.14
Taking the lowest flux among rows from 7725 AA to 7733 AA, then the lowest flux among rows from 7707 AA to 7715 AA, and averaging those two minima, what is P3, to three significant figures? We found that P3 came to 7.40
